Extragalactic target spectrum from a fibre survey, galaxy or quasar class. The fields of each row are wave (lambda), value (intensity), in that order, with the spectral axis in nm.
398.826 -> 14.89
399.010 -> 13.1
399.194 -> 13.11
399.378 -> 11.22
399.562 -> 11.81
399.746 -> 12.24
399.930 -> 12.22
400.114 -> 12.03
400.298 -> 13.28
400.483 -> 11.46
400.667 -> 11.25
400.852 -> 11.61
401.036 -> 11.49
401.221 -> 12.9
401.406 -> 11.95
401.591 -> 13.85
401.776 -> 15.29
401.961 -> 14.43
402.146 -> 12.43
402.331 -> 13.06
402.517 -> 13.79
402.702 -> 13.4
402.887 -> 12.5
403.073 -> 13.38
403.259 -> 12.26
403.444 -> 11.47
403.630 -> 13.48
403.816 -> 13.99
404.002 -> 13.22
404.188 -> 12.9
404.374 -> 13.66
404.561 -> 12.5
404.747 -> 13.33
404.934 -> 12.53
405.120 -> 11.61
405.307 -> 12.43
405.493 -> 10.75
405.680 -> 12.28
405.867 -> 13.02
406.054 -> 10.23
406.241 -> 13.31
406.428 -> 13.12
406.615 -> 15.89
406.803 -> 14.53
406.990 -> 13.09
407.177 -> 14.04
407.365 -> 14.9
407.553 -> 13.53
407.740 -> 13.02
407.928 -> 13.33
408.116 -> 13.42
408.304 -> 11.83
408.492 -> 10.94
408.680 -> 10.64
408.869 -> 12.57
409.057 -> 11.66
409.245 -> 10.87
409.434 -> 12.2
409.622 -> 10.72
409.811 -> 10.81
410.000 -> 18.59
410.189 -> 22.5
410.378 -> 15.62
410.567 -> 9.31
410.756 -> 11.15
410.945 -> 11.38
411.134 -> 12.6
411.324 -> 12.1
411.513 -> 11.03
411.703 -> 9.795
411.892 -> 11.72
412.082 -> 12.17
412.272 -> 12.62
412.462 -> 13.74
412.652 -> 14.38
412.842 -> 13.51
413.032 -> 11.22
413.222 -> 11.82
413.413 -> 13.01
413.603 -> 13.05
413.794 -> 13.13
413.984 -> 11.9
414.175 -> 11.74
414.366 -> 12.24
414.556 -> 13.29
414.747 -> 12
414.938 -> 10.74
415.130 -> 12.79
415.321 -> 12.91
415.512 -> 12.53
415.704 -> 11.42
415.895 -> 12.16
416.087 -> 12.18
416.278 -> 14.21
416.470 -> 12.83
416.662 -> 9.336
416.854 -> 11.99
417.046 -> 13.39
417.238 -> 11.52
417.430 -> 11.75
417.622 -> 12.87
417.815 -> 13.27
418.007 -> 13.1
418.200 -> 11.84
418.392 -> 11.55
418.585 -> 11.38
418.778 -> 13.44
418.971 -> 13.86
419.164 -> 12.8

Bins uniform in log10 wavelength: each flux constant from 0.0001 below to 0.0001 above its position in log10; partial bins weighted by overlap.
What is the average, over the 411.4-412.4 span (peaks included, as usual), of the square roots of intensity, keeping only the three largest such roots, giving 3.49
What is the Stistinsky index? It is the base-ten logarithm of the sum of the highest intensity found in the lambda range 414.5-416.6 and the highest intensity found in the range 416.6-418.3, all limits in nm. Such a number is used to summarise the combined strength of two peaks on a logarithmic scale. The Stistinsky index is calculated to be 1.44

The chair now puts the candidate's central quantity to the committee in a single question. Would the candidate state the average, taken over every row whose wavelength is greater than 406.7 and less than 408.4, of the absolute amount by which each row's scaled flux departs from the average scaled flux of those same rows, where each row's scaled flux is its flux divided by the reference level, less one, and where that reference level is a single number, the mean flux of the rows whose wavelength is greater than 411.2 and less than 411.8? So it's 0.059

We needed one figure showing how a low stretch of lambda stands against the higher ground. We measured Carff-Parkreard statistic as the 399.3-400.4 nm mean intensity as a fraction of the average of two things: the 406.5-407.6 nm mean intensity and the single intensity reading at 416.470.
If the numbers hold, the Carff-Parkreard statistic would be 0.89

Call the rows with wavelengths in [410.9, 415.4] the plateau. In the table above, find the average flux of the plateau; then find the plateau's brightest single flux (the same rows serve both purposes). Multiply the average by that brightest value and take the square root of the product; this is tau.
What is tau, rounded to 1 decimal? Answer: 13.3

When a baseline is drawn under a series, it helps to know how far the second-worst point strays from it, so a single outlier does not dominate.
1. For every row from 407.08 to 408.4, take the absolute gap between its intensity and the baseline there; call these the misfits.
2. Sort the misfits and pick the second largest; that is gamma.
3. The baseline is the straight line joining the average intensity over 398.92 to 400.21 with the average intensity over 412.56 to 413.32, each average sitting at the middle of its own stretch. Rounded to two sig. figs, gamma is 1.5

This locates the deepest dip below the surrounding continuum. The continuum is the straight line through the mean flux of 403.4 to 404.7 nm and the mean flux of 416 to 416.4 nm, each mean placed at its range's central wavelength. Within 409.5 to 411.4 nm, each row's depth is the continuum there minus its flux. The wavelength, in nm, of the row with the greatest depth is 410.567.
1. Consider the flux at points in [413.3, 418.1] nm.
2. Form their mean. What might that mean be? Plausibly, 12.4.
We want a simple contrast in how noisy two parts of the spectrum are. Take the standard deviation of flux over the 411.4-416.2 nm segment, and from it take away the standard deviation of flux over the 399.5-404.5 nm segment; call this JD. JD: -0.01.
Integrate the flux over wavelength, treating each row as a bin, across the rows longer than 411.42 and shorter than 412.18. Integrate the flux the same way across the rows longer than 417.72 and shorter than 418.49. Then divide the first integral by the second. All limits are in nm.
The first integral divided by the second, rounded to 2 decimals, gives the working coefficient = 0.89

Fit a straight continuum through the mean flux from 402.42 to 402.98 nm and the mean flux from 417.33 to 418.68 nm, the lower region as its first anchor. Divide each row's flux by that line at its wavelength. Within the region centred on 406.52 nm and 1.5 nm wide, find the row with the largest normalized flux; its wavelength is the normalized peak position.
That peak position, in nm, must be 406.615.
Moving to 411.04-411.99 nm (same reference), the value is 411.134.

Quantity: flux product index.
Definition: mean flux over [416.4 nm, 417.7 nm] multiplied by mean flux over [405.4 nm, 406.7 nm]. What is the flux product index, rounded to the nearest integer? 151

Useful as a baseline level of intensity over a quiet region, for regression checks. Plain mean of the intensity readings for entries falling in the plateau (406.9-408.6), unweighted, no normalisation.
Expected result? 13.1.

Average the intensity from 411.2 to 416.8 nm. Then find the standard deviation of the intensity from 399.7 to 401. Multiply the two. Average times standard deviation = 8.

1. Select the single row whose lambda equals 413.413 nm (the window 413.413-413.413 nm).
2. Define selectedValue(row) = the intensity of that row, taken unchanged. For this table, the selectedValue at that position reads 13.01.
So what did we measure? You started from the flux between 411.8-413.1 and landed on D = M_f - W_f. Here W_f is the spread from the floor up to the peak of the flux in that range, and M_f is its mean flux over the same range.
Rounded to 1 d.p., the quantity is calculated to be 9.6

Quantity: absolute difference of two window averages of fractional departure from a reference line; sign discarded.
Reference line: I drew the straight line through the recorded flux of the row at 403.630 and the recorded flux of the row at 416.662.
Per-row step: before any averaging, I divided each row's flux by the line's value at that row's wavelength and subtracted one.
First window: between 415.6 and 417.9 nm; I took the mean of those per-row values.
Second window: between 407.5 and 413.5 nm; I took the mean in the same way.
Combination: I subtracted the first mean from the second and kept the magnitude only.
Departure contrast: 0.20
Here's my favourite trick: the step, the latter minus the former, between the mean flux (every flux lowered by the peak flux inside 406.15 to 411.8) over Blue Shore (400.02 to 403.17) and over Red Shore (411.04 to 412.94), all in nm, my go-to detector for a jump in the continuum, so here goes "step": -0.46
